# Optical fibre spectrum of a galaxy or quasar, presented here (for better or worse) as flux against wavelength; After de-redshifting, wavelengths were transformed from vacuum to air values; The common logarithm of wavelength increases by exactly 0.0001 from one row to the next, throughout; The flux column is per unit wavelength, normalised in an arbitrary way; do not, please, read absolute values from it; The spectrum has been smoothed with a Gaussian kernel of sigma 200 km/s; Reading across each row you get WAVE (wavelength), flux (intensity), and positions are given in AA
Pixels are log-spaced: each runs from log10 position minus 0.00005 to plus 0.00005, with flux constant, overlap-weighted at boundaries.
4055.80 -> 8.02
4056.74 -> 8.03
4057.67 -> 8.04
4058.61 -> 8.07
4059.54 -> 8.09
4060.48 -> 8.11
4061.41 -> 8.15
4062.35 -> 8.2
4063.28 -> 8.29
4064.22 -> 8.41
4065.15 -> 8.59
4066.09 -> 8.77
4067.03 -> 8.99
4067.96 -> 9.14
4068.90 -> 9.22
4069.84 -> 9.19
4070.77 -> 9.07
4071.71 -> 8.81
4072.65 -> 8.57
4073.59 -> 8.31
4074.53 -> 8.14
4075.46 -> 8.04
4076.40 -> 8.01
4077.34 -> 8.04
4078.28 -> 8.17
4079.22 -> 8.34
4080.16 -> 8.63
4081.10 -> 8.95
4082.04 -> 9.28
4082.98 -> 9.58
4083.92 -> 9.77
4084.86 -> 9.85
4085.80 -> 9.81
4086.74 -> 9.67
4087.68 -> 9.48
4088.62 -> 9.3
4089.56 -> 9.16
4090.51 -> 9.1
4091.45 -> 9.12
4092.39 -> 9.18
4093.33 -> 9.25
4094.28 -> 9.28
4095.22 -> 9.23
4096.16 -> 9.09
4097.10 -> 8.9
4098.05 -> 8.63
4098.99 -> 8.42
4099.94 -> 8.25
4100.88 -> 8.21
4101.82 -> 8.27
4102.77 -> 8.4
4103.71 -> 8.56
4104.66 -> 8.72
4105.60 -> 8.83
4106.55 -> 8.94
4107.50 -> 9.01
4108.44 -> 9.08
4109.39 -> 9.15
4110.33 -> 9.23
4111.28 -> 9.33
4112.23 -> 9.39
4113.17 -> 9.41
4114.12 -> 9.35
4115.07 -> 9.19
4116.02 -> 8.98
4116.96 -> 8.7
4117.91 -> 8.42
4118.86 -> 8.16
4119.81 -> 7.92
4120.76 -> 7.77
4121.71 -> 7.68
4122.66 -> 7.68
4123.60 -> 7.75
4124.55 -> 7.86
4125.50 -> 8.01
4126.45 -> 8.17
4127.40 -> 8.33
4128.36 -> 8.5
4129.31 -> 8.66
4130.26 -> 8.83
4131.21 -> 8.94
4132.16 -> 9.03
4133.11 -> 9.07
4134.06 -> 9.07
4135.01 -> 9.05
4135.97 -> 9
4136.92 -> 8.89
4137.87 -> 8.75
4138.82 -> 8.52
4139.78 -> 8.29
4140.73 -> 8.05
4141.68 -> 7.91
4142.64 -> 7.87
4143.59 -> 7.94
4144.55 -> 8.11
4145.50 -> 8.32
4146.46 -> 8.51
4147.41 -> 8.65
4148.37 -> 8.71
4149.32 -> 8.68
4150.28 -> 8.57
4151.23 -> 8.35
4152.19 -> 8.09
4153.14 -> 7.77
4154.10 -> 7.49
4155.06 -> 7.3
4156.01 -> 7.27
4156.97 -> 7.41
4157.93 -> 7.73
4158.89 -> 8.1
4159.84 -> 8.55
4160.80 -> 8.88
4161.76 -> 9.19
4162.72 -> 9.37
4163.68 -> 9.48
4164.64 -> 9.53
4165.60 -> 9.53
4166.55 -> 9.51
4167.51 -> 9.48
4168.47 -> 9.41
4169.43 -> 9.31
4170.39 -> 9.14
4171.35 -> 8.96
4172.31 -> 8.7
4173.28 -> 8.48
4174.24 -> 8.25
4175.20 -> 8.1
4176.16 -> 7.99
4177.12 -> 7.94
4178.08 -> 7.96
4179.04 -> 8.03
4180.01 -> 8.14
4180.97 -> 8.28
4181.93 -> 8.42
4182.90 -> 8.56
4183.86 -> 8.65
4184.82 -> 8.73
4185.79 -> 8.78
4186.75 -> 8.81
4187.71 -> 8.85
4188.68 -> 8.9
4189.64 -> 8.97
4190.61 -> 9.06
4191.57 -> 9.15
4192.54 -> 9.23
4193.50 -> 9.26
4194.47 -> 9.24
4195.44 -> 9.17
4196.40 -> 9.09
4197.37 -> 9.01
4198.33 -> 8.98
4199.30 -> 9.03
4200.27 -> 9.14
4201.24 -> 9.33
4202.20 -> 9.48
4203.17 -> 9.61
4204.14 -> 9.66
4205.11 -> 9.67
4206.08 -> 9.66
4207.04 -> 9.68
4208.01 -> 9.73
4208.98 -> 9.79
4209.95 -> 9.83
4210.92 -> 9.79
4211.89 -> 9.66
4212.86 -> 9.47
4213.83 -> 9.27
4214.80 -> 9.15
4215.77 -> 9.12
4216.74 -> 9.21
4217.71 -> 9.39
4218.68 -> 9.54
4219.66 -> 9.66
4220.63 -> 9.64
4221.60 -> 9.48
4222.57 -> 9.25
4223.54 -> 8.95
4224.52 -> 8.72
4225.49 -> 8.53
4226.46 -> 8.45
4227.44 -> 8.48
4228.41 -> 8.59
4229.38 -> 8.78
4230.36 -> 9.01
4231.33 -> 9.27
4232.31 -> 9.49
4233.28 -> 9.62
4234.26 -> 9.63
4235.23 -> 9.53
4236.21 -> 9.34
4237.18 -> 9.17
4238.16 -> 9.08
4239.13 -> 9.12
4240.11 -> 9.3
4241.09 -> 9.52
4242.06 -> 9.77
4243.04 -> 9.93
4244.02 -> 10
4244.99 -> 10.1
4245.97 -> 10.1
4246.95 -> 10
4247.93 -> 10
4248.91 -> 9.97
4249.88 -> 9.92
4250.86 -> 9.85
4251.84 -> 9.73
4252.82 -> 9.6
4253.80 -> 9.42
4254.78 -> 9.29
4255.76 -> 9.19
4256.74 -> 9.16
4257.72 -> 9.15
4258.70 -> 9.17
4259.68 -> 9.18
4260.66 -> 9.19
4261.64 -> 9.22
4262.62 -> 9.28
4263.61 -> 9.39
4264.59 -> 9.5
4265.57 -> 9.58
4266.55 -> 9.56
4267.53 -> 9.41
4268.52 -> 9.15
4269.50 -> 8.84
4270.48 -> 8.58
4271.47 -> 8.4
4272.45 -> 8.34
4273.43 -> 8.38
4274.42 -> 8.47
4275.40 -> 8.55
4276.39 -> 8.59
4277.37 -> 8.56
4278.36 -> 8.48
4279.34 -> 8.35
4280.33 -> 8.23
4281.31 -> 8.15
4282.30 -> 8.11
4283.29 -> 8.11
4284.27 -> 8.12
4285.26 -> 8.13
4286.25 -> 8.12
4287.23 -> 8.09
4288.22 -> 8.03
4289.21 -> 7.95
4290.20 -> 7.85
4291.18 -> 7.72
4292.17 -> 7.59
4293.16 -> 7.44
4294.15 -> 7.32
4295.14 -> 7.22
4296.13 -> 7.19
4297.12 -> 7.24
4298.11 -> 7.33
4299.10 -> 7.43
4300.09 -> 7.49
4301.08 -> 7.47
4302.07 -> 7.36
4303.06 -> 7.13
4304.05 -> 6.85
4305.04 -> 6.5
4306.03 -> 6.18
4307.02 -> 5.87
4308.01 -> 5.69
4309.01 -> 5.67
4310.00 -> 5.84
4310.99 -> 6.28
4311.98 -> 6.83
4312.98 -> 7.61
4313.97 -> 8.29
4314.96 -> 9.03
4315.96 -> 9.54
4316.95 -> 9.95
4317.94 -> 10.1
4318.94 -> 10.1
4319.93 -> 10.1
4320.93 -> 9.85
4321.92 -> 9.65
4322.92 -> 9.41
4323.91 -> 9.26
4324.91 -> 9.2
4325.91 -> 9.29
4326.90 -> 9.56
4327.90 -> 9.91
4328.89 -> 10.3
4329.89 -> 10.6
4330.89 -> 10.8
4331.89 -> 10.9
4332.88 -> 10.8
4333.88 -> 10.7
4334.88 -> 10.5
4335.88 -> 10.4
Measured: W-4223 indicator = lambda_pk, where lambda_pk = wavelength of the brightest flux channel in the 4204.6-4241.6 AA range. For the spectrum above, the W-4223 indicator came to 4209.95 AA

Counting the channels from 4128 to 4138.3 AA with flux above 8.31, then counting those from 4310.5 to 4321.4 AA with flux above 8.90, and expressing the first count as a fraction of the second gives 1.6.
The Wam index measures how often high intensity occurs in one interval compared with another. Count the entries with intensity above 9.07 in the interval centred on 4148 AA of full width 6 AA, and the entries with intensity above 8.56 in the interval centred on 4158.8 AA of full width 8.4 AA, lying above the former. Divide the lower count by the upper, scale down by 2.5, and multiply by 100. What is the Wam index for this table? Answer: 0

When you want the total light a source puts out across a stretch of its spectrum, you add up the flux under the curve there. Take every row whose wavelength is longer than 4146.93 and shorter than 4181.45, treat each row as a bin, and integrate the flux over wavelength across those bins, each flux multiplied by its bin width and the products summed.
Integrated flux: 294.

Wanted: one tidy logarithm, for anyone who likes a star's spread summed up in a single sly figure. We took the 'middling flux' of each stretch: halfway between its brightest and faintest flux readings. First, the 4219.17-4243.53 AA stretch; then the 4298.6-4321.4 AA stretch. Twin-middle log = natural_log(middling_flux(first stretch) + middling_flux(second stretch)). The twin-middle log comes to 2.84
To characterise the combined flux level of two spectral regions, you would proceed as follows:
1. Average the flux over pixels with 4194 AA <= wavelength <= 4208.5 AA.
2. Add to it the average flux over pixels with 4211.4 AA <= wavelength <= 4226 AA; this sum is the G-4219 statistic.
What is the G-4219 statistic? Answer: 18.6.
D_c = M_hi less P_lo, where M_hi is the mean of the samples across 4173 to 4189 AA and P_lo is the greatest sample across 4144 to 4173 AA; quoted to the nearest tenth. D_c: -1.1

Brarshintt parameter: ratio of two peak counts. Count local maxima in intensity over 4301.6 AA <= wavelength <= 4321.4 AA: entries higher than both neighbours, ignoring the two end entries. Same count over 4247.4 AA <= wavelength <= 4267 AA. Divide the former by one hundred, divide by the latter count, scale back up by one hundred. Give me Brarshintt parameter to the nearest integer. 0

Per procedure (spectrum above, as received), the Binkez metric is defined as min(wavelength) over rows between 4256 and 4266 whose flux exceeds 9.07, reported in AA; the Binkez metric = 4256.74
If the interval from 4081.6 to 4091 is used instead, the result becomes 4082.04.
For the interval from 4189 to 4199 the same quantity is 4191.57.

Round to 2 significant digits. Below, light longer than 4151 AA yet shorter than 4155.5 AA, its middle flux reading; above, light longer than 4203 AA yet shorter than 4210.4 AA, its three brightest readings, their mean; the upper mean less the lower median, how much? 2.0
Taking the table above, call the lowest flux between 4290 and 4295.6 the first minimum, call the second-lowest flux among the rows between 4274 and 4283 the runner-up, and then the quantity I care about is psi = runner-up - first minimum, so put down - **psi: 0.9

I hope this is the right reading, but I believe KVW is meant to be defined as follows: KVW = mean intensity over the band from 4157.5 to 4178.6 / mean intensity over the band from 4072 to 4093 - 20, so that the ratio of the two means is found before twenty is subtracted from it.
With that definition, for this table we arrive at -19.01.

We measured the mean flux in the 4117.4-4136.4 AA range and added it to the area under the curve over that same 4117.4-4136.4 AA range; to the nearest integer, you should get 168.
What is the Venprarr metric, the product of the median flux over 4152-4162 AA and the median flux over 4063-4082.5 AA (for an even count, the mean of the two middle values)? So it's 67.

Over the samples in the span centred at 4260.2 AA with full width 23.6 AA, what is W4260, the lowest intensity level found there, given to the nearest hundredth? 8.40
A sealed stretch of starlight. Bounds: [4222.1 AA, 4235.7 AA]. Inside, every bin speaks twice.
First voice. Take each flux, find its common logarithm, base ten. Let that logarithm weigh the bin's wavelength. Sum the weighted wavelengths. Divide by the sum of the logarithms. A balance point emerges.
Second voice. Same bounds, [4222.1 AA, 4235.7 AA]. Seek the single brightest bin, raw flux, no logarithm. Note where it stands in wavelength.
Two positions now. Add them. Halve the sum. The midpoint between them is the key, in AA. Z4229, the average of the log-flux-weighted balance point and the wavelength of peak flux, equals 4231.6 AA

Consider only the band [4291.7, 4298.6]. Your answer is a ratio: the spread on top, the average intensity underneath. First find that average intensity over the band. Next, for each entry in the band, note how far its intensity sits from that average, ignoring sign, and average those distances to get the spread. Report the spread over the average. 0.014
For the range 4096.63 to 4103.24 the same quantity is 0.022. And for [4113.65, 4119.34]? 0.042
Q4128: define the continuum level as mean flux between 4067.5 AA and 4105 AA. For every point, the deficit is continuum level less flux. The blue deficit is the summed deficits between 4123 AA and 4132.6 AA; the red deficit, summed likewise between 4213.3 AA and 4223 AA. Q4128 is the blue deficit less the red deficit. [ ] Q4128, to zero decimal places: 10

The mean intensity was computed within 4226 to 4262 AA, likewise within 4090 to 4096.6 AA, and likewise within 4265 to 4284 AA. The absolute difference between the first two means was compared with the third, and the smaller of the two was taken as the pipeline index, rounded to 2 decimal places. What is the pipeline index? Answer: 0.24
